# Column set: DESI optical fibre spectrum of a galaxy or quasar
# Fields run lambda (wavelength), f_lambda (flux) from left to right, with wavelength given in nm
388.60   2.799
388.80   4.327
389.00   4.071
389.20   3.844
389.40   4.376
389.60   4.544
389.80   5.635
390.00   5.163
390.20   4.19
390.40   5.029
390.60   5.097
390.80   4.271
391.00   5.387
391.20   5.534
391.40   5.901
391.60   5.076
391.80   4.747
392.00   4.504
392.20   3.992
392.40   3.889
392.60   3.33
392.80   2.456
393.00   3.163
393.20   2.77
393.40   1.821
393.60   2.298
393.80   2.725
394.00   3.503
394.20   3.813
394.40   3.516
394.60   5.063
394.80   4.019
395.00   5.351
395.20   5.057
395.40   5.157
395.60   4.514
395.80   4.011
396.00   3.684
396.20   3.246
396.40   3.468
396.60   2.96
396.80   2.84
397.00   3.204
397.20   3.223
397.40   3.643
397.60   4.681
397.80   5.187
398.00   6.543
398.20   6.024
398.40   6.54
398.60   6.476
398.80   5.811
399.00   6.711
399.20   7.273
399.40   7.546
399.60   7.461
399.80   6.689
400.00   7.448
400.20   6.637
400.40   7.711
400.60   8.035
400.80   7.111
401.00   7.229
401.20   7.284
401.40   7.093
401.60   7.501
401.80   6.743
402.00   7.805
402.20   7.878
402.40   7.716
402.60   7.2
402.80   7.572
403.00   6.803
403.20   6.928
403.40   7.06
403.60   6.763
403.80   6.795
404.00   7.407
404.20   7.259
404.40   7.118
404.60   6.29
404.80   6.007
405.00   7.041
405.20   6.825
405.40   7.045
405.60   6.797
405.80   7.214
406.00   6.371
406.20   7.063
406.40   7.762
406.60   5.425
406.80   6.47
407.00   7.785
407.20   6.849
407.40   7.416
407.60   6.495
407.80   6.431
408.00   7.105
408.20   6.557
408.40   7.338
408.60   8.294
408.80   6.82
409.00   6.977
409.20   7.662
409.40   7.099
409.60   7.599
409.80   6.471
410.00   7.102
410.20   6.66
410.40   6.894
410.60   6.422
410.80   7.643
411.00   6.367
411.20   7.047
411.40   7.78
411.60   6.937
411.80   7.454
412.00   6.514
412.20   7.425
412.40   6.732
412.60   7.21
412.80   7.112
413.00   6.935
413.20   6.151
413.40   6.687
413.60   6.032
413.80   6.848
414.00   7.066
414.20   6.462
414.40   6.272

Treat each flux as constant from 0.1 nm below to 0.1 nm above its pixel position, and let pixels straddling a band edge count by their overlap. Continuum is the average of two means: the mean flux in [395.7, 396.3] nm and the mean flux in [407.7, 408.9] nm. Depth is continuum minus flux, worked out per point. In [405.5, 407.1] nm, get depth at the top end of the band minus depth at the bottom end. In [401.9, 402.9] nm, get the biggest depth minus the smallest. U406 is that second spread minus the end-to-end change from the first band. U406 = 1.7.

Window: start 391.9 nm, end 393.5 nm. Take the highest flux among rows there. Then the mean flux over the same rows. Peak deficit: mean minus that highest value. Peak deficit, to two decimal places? -1.26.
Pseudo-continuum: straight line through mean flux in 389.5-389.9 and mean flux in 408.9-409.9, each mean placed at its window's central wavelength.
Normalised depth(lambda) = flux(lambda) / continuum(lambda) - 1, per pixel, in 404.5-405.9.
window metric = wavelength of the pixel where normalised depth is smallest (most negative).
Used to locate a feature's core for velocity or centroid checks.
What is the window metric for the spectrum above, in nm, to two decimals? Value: 404.80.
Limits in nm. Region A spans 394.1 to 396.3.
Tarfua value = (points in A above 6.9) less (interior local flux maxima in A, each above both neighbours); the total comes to -3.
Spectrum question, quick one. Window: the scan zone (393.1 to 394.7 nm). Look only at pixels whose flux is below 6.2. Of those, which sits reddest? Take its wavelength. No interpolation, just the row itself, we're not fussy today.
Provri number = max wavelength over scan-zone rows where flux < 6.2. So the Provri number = 394.60 nm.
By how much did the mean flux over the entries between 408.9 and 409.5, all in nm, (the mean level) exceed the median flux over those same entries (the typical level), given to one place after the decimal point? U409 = 0.1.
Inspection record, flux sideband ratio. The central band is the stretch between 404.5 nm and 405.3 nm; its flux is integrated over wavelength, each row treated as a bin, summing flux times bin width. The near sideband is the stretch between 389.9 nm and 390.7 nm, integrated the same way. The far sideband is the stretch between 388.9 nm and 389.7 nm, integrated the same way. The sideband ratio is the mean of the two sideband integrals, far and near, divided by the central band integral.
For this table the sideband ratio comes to 0.69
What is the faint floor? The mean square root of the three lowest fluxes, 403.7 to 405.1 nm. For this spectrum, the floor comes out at 2.52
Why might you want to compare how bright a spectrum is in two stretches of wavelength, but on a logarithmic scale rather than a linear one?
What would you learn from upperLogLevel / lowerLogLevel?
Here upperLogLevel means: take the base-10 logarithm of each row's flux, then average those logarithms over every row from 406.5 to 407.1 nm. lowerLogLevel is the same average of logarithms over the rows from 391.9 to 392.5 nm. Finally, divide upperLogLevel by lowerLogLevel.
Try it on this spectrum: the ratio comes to 1.32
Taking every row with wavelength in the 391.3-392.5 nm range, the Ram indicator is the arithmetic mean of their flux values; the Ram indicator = 4.7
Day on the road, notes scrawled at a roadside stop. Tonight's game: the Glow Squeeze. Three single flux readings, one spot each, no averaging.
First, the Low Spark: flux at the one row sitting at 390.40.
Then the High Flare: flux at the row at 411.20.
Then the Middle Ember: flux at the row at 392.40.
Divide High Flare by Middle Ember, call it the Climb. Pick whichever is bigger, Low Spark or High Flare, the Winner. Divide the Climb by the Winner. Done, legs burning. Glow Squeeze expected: 0.257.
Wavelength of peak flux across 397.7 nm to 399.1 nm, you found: 399.00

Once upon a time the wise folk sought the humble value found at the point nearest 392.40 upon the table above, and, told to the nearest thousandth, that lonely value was 3.889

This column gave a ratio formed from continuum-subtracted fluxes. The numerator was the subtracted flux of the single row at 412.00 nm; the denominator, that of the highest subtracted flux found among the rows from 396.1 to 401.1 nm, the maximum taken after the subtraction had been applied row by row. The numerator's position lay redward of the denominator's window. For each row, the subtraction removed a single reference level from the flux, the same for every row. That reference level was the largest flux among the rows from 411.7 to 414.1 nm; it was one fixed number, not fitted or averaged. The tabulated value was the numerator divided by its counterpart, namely -1.6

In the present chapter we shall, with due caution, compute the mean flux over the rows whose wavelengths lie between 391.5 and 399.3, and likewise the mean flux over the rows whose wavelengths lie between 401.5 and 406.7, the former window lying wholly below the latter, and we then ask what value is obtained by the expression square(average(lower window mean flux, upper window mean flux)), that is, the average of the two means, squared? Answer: 32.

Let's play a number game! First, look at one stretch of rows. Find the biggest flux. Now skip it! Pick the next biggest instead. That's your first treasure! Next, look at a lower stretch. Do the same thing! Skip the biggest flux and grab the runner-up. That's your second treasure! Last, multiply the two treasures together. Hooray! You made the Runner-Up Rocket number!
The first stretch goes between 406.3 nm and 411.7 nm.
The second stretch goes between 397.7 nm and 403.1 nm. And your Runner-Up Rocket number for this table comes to 61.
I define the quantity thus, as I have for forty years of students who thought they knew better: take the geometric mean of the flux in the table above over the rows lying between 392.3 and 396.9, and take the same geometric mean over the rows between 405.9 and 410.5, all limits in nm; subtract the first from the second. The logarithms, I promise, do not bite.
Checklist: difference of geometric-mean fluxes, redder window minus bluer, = 3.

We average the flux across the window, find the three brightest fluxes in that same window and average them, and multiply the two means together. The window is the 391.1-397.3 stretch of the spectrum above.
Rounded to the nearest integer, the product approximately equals 21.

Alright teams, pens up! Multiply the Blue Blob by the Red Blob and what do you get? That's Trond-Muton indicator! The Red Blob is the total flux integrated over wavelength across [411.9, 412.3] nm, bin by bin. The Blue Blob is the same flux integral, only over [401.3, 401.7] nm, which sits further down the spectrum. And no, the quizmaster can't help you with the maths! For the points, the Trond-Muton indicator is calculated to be 8.1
